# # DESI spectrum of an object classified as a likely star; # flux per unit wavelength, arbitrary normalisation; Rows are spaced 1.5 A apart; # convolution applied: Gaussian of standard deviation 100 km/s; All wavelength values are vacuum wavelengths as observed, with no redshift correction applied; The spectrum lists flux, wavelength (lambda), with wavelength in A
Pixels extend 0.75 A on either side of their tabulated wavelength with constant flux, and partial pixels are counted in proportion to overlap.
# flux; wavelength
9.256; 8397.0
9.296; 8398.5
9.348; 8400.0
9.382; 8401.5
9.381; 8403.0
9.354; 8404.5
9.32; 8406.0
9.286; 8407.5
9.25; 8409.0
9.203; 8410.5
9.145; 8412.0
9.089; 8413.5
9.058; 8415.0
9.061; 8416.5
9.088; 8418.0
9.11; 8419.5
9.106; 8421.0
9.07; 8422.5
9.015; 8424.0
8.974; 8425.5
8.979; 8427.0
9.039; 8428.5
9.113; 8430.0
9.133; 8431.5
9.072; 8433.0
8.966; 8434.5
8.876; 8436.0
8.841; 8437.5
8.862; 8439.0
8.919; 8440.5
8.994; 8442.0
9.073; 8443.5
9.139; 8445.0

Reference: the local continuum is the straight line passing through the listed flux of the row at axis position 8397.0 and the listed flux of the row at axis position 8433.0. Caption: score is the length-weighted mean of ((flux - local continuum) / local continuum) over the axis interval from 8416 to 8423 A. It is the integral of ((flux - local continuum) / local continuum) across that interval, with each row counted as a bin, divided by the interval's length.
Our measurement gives -0.006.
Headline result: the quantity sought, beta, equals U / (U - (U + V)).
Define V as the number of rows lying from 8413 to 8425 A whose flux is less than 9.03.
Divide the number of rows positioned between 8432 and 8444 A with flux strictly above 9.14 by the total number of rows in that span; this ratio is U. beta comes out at 0.00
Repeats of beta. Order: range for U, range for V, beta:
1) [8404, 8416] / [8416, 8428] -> -0.25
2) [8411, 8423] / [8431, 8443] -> -0.02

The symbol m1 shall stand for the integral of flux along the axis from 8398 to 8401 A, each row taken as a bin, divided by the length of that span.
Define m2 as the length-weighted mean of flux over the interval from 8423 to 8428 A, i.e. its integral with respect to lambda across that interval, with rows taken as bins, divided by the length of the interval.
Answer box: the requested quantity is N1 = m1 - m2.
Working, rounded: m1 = 9.3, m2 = 9.00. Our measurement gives 0.33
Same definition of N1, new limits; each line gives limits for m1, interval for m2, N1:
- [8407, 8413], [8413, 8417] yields 0.14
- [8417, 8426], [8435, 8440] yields 0.19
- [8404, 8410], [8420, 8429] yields 0.26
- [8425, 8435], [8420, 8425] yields -0.02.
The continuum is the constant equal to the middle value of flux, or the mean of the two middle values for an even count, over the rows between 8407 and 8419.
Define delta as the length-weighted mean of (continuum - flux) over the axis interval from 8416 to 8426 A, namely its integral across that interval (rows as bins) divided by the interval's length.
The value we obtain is 0.05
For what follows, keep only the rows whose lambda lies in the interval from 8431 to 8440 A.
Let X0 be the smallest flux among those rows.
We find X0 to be 8.841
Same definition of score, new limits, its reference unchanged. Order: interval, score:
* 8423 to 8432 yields -0.007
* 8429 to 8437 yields -0.005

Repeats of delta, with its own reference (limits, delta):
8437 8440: 0.26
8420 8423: 0.03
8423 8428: 0.12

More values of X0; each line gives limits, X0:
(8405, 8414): 9.089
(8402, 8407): 9.32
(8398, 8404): 9.296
